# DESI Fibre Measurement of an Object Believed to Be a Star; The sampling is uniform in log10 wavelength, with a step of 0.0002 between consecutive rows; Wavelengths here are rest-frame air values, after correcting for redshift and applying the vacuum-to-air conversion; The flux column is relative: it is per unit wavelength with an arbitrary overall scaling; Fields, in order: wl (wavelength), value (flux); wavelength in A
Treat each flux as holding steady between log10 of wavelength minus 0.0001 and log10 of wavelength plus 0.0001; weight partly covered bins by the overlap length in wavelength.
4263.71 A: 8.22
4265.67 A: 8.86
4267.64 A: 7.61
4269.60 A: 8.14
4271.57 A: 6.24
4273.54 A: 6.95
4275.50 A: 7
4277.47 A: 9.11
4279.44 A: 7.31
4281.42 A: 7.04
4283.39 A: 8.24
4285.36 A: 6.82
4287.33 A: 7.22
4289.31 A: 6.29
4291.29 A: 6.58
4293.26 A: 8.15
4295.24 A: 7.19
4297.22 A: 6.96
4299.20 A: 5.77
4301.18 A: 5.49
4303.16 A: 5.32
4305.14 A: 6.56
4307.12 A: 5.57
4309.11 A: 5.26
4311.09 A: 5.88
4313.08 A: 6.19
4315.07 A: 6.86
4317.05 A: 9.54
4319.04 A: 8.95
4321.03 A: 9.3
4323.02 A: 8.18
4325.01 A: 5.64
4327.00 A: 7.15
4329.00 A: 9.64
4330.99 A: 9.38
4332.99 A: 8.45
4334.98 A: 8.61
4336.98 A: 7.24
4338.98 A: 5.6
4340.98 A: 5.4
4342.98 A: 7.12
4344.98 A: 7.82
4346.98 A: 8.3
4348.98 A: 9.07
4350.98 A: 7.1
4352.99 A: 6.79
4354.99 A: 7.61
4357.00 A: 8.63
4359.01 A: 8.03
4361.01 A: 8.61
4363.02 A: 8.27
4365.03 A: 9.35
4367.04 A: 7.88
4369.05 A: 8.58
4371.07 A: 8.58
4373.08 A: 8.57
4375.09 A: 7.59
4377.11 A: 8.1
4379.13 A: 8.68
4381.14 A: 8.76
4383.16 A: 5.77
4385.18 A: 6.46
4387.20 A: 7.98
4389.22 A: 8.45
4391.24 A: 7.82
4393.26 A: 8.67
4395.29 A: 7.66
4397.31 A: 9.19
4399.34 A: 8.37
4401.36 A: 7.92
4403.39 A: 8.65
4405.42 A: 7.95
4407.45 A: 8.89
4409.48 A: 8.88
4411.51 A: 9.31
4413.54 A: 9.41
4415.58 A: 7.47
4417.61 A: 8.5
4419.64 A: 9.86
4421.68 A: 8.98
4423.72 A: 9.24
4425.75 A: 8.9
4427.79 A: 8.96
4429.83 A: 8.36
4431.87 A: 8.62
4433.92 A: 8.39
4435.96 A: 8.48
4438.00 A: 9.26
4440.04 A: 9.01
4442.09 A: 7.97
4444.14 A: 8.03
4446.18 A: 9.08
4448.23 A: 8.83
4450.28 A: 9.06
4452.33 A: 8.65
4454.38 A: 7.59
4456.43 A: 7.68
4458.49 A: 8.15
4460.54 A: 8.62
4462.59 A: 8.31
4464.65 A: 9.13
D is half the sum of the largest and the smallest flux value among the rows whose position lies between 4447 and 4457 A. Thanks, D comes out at 8.3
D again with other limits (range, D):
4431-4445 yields 8.6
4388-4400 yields 8.4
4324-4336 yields 7.6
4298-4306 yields 5.9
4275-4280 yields 8.1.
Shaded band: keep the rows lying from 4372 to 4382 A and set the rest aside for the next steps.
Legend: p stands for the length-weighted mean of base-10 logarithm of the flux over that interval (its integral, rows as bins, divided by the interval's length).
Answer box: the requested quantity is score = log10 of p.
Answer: -0.036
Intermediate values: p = 0.92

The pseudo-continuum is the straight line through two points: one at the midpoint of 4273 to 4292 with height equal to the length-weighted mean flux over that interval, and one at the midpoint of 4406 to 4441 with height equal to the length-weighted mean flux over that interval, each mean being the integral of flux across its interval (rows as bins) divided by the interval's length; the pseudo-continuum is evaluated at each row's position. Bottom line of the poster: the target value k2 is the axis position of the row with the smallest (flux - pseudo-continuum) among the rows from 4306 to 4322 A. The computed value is 4309.11 A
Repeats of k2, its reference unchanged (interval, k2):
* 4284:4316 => 4309.11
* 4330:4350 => 4340.98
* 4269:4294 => 4289.31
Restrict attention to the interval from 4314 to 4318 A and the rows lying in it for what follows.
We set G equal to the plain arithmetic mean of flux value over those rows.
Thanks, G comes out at 8.2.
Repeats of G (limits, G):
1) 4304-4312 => 5.8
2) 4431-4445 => 8.5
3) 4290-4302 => 6.7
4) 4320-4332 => 8.2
